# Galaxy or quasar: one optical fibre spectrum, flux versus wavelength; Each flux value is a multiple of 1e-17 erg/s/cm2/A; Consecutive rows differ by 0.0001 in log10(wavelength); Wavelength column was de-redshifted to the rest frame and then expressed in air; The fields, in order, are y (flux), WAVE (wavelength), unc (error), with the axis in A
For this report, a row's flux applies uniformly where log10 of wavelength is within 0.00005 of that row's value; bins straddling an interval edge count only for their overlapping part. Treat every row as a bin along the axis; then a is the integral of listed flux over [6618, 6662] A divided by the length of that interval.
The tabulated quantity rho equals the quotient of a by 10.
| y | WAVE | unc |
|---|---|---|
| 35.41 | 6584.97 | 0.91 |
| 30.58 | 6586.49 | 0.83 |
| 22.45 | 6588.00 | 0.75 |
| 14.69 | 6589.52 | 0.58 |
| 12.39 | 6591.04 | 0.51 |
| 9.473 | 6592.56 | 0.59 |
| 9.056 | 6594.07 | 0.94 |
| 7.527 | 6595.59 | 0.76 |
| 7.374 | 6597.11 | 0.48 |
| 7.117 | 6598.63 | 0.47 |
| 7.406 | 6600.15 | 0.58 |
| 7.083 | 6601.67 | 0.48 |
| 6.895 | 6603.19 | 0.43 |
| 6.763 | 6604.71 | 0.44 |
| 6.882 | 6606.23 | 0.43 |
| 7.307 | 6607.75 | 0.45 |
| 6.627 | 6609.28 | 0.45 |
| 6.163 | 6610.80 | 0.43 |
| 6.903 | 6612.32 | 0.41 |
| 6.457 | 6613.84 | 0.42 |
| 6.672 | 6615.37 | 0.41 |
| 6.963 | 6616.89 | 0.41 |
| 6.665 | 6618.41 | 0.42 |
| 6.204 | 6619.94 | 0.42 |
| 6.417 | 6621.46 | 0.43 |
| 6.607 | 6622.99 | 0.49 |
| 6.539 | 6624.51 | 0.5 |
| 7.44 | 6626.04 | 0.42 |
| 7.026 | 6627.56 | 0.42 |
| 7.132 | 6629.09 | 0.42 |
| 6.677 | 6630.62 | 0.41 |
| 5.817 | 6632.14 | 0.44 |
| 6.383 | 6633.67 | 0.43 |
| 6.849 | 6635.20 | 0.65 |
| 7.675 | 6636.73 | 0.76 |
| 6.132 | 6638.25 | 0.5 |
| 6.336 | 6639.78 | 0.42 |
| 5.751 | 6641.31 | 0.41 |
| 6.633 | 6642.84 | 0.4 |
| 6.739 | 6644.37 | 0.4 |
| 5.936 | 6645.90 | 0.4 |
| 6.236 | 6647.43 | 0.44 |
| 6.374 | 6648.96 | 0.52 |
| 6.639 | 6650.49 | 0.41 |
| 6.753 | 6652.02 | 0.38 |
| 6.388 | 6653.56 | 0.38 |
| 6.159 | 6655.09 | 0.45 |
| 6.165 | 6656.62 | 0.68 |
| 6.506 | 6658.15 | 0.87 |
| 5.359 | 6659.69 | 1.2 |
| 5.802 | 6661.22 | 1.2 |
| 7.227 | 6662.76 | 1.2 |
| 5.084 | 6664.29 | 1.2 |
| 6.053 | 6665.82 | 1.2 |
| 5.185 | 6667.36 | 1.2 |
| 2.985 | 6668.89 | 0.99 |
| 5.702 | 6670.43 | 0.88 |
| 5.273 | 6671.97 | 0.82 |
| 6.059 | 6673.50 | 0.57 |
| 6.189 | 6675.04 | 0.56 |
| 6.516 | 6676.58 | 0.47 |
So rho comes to 0.65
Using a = 6.5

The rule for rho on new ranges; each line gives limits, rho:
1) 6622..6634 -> 0.67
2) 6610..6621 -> 0.66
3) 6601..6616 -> 0.68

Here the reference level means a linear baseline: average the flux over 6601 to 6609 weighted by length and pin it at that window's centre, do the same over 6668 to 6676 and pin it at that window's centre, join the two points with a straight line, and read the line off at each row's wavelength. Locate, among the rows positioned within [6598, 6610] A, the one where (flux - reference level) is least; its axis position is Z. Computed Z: 6609.28 A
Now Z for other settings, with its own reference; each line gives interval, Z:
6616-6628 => 6619.94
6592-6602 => 6598.63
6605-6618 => 6610.80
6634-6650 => 6641.31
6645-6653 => 6645.90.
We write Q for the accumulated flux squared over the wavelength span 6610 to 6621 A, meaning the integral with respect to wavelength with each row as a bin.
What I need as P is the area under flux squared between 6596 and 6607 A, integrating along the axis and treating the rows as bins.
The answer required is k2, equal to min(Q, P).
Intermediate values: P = 553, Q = 476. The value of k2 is 476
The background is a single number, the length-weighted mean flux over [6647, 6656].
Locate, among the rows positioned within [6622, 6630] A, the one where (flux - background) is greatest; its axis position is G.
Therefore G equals 6626.04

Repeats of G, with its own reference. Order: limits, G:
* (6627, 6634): 6629.09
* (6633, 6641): 6636.73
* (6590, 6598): 6591.04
